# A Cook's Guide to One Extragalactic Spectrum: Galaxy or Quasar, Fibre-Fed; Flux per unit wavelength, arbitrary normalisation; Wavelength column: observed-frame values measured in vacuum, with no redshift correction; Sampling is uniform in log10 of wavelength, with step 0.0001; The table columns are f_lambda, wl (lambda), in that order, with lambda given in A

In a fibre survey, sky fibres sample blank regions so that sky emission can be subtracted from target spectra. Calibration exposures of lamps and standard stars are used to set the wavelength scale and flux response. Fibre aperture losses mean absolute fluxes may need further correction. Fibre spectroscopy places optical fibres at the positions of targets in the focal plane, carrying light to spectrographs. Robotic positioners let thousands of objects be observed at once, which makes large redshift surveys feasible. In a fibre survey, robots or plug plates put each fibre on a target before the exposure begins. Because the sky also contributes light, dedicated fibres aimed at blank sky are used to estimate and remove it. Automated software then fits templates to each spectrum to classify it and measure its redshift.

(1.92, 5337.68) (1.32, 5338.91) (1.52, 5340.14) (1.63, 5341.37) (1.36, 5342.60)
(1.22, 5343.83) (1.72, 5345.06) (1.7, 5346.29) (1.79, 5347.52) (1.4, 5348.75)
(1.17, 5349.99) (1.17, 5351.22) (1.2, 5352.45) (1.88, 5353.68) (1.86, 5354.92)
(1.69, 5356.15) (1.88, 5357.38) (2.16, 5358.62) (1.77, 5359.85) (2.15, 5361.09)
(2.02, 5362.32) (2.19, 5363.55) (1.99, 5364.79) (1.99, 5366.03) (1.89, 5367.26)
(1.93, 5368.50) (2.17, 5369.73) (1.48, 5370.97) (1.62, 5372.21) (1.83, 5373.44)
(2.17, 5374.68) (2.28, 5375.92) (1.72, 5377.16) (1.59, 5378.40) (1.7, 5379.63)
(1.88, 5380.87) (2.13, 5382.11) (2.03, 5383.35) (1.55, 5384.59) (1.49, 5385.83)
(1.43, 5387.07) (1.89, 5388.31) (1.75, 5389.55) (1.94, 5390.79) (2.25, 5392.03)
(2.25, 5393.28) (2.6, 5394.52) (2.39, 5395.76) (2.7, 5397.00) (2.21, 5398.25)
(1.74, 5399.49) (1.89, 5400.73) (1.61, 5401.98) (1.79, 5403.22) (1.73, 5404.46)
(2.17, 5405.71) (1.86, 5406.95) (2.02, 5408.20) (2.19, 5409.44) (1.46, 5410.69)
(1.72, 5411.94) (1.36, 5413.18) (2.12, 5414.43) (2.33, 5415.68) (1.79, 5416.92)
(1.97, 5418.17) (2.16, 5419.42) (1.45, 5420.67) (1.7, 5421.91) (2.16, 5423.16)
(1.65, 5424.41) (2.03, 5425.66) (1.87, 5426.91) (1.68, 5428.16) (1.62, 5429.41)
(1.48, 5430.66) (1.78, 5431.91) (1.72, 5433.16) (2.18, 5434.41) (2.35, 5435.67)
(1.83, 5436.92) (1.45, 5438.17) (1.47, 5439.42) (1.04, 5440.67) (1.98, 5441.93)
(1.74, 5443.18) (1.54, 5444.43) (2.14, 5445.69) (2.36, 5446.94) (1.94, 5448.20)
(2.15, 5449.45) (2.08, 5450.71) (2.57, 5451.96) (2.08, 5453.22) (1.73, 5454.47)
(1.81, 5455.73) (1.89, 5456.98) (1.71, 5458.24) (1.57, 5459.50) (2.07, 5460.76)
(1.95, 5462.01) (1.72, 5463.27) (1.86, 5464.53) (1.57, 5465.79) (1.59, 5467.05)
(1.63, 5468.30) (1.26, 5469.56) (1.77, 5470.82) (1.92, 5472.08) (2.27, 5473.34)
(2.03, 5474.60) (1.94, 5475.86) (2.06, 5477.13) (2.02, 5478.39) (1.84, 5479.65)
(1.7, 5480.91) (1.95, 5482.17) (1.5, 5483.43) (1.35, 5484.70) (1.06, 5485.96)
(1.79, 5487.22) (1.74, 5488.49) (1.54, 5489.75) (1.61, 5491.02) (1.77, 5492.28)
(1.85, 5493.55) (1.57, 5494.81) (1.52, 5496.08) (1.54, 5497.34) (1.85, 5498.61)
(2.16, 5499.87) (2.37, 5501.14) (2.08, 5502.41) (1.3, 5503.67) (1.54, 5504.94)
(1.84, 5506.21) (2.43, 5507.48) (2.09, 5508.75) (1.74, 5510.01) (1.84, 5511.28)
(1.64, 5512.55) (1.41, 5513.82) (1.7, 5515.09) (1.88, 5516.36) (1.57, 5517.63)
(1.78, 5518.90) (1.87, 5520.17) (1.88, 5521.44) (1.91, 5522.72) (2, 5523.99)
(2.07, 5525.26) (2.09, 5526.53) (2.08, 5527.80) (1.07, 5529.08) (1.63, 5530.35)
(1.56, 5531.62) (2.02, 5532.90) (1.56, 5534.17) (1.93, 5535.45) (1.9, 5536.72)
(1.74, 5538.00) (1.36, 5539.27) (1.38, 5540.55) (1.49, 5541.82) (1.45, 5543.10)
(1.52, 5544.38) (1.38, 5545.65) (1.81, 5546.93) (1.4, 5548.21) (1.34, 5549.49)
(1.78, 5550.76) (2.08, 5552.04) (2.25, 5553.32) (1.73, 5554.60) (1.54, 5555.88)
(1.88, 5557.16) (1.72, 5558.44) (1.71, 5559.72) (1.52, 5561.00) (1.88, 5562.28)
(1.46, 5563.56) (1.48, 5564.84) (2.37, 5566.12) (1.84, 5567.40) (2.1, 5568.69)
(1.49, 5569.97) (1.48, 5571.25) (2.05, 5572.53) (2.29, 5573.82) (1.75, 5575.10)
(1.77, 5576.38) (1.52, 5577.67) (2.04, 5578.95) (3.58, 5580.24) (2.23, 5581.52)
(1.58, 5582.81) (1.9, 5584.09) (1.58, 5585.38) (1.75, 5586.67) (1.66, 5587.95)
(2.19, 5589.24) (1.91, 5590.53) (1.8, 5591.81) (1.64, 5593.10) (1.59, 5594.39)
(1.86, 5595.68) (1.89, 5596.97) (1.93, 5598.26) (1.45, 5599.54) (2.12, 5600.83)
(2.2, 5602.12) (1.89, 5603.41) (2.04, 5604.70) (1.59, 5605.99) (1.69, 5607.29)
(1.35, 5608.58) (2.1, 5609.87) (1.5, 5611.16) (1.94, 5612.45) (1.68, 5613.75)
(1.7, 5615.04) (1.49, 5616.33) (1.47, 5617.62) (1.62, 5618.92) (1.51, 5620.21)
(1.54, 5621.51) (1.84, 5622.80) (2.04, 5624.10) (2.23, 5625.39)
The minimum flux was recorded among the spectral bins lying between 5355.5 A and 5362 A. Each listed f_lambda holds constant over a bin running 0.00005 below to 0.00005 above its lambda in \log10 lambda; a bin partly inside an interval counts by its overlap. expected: 1.69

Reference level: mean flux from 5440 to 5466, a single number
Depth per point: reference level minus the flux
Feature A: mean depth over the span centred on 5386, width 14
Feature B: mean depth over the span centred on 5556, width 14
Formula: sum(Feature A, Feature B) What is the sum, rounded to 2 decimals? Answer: 0.17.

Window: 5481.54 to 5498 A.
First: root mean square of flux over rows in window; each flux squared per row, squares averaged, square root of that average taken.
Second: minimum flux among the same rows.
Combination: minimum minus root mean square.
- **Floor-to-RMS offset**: -0.55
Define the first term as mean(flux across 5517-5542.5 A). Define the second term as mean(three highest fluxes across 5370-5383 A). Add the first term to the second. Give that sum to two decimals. 3.94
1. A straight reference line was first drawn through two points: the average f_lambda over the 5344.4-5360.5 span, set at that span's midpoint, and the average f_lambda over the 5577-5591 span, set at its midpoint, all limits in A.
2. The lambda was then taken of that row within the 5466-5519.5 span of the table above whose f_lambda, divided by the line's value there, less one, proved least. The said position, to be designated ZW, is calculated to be 5485.96 A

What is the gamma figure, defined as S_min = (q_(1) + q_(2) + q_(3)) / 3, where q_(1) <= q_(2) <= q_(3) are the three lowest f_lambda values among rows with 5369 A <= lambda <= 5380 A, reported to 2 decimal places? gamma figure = 1.56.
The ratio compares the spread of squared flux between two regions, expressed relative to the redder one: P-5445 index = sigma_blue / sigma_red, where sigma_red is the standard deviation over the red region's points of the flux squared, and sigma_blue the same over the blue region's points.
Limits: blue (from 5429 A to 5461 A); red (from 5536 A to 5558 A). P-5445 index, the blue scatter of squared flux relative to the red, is 1.3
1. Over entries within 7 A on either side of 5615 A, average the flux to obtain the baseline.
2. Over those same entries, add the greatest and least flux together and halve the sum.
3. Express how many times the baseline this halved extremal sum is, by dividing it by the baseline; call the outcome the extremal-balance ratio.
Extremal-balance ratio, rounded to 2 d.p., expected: 1.06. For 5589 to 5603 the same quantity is 0.98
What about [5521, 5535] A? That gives 0.87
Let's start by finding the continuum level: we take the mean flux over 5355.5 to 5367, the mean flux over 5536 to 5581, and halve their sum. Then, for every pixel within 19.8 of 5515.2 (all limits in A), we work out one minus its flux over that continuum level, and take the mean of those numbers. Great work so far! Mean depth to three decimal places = 0.038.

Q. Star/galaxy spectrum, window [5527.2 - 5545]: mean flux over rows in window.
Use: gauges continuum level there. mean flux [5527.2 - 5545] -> 1.62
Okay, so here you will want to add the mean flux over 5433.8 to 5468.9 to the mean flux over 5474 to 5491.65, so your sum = 3.58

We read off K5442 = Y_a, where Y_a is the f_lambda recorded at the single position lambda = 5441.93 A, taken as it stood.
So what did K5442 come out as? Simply 1.98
